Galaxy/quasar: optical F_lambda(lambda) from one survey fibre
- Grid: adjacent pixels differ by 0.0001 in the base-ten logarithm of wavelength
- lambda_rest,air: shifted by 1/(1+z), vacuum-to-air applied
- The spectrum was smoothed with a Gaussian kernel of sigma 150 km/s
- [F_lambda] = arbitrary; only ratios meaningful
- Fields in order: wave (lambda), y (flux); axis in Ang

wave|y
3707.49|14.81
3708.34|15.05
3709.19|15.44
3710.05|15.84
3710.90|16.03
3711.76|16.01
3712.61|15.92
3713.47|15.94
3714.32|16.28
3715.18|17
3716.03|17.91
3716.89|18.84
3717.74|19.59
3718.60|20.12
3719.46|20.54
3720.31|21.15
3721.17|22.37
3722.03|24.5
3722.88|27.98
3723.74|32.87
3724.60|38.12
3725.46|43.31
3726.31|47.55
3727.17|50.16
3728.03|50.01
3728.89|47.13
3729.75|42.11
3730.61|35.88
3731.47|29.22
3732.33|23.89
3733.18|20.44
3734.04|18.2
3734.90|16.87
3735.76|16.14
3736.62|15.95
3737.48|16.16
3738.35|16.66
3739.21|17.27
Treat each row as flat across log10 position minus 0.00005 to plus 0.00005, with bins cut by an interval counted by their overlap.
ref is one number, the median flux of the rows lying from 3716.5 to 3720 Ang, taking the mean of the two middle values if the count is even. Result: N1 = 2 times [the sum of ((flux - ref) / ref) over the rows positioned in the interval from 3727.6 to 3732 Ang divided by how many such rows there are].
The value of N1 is 2.1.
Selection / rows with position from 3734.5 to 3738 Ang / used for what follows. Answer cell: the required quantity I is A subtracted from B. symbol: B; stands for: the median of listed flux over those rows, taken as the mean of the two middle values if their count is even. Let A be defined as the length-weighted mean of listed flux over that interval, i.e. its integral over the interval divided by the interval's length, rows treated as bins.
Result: -0.09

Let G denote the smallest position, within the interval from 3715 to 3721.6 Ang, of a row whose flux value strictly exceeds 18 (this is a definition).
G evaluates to 3716.89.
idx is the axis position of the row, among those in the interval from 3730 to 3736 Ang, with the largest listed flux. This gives 3730.61 Ang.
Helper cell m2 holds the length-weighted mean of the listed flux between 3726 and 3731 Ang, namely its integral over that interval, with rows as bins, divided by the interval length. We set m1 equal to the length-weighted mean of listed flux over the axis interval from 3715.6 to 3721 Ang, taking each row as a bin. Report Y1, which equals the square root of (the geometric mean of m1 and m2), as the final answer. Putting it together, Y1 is 5.48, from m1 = 19.8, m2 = 45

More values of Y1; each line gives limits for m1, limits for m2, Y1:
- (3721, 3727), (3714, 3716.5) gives 4.95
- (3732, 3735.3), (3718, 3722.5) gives 4.55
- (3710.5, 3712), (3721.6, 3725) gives 4.71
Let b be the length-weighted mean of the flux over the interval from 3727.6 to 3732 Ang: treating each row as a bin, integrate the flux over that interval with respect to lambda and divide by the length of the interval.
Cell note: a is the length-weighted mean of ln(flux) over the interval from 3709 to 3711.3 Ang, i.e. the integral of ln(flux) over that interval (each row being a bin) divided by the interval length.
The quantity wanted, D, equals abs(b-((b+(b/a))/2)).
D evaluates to 13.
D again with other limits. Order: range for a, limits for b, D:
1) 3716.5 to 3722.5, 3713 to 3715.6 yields 5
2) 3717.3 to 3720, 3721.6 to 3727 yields 12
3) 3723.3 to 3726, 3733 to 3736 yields 6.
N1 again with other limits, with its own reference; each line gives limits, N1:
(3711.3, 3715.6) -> -0.4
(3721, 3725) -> 0.9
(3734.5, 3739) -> -0.4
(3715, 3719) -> -0.1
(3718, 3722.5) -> 0.2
